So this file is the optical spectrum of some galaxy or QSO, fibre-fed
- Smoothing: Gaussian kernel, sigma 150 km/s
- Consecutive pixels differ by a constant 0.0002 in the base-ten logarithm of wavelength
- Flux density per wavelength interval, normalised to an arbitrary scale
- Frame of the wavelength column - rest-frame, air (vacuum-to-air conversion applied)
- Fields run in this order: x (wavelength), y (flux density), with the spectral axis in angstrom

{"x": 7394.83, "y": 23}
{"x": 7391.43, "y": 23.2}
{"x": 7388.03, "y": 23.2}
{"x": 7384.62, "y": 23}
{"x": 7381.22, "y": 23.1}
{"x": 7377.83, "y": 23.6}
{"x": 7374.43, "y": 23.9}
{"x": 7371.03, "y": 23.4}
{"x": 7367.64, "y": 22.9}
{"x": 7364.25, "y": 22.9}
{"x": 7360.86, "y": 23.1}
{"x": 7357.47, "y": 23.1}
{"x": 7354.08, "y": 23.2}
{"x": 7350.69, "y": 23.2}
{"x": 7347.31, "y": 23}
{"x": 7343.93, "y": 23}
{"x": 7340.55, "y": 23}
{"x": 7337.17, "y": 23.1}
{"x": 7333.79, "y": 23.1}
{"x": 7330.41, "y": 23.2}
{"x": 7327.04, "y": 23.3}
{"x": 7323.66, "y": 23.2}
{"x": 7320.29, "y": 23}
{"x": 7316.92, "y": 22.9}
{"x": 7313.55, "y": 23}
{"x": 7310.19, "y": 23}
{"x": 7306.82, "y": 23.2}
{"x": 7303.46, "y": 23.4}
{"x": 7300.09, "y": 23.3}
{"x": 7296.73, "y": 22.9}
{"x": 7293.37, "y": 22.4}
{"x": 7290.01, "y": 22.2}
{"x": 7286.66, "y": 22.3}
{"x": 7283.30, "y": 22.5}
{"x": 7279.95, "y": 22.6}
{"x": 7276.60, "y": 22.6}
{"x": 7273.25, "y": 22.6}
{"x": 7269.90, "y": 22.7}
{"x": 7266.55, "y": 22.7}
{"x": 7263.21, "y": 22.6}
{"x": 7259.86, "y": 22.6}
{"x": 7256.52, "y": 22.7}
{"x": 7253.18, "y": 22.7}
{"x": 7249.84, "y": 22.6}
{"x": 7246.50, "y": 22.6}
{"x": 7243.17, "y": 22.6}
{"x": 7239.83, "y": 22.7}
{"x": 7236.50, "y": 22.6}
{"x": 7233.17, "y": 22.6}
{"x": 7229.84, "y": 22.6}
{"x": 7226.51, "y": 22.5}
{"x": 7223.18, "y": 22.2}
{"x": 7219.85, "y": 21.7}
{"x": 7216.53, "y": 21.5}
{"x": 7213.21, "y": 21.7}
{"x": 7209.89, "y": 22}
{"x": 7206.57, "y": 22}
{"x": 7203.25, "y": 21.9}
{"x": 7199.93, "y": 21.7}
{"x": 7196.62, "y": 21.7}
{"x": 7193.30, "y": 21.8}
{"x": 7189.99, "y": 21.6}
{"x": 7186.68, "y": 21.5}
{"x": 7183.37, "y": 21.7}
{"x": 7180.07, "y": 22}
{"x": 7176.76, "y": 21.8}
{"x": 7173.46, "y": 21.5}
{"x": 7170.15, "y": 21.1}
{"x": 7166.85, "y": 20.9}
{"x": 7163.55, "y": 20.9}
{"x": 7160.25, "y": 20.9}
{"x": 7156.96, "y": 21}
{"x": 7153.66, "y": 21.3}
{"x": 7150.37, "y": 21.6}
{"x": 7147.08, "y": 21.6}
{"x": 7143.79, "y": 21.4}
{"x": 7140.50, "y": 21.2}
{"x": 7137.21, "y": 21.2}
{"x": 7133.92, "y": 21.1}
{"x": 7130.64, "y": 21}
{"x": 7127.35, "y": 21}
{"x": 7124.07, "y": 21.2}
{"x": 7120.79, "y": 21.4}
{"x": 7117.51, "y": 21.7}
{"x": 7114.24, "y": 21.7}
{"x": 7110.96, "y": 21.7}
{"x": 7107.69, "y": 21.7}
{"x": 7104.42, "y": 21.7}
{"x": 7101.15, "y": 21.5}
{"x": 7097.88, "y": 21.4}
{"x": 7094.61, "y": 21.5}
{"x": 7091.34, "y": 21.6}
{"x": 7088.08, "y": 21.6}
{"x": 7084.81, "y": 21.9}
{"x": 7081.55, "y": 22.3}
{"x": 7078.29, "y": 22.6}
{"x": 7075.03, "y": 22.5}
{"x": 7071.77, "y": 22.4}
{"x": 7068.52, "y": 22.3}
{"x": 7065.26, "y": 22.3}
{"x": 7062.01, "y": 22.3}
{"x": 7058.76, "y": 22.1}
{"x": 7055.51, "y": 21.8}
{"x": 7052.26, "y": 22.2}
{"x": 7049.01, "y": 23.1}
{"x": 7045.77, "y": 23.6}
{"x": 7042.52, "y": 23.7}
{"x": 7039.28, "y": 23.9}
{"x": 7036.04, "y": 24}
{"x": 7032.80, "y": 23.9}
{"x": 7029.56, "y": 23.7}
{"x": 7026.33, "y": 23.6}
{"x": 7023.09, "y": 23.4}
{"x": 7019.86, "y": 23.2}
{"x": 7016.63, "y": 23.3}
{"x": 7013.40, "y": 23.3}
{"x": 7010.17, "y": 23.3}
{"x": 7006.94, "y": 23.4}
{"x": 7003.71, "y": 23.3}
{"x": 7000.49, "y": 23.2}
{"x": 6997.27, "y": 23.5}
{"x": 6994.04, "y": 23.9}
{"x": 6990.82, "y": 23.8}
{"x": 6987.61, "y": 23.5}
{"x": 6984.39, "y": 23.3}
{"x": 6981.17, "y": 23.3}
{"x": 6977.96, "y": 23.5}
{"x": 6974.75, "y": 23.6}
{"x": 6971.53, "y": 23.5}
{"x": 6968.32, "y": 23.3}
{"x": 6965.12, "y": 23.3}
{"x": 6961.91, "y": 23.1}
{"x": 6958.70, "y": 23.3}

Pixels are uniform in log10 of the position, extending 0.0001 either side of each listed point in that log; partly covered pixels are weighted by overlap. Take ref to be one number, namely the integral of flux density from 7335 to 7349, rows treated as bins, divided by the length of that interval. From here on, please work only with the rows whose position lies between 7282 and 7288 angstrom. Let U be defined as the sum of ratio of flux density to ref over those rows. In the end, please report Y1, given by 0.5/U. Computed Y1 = 0.257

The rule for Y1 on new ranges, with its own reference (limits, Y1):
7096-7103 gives 0.268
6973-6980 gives 0.245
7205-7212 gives 0.262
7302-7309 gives 0.247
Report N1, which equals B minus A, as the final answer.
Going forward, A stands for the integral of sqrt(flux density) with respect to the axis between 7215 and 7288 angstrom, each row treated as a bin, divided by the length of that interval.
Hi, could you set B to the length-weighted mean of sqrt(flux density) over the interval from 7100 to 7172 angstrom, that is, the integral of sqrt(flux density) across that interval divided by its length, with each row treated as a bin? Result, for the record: -0.13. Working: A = 4.74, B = 4.62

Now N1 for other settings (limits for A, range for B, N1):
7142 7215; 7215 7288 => 0.10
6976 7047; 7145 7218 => -0.21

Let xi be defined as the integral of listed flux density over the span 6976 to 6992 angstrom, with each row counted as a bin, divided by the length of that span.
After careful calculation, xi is 23.5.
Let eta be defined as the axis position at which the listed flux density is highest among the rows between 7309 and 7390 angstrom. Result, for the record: 7374.43 angstrom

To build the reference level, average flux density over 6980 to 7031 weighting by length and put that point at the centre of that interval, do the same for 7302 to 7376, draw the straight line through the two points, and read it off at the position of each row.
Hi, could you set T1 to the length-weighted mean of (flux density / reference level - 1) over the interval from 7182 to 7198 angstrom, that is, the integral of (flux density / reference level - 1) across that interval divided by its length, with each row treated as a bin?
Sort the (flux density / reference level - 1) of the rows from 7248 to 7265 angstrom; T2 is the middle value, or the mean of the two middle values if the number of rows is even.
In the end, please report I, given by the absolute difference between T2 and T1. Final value 0.04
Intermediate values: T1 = -0.07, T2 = -0.03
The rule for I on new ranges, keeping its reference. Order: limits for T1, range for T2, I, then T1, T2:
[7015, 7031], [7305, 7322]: 0.01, 0.00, -0.01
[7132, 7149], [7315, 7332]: 0.09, -0.09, 0.00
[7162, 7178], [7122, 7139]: 0.01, -0.09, -0.10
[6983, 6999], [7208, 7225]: 0.07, 0.01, -0.07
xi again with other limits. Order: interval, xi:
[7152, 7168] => 21.0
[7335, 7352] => 23.1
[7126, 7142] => 21.1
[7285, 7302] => 22.6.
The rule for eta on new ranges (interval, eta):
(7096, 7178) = 7176.76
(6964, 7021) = 6994.04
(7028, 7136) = 7036.04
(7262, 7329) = 7303.46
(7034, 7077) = 7036.04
